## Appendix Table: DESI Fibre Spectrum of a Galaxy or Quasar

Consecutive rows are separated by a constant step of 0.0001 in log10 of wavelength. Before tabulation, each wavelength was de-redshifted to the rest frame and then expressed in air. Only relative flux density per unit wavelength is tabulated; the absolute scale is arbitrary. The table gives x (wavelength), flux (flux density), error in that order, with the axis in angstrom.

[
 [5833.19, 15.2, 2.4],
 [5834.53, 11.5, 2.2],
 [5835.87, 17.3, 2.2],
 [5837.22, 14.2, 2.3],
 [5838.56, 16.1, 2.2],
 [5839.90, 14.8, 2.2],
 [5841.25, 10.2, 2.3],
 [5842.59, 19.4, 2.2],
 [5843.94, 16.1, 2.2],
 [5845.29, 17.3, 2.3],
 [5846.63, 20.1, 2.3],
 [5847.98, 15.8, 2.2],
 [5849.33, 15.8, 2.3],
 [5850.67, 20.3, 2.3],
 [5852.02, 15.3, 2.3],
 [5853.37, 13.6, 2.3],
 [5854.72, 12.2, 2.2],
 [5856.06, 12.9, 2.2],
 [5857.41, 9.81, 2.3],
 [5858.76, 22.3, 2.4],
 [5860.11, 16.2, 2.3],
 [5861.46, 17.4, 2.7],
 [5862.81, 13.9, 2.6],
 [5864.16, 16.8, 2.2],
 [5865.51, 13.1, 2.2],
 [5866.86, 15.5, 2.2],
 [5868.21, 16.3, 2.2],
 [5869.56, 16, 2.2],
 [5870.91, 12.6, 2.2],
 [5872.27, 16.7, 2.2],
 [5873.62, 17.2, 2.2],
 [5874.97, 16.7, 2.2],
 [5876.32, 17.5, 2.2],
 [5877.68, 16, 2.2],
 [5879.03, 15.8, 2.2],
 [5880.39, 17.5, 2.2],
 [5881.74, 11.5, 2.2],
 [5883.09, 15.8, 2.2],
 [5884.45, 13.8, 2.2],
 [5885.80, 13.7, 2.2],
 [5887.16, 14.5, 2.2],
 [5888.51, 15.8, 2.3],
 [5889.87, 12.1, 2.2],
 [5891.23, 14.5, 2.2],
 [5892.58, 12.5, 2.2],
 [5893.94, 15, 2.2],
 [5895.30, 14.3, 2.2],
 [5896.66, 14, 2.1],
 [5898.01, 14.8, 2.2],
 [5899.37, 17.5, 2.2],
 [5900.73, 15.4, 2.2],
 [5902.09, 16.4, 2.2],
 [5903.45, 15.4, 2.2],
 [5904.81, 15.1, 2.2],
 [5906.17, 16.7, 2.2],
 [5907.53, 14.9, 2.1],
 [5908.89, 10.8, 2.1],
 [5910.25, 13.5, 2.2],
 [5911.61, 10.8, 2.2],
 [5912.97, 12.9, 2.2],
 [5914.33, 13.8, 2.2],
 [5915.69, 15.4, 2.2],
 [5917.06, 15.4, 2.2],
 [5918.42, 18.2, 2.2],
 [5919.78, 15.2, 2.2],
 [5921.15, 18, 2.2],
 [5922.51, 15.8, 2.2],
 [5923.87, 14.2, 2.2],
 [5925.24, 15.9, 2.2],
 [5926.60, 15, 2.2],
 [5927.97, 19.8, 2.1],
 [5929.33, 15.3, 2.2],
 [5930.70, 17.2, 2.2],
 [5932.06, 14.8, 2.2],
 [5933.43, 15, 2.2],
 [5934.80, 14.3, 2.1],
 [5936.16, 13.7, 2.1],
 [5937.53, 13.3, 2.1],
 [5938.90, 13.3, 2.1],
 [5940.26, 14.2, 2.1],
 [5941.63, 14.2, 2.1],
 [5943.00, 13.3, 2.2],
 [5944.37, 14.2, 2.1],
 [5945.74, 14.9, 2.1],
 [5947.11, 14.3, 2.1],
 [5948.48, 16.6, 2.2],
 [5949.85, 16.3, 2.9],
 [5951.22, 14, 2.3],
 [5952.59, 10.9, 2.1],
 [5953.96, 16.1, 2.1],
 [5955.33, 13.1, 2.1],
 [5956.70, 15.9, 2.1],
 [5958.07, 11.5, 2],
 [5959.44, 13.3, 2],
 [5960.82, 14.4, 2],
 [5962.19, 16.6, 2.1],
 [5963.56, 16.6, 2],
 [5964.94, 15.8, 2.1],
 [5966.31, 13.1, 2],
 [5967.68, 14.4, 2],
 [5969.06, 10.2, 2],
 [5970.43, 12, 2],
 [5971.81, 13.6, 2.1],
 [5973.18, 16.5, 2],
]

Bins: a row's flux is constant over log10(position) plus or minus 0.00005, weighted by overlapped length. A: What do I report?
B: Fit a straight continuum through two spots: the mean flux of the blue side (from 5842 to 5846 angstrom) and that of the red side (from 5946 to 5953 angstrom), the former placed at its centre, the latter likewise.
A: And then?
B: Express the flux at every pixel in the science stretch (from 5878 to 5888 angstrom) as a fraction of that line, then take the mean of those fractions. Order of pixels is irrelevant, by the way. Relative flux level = 0.89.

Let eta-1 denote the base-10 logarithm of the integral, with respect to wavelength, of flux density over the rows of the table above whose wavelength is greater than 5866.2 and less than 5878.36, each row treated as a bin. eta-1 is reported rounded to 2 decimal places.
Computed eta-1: 2.29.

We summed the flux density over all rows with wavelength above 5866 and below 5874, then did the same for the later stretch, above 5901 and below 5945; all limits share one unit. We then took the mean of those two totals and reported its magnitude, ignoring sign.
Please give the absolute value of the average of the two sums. 285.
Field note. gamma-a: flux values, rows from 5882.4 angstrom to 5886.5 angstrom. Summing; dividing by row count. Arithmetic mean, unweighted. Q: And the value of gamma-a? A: 14.4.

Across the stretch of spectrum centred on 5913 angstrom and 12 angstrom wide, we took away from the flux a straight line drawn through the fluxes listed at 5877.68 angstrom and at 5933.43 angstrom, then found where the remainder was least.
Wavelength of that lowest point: 5908.89 angstrom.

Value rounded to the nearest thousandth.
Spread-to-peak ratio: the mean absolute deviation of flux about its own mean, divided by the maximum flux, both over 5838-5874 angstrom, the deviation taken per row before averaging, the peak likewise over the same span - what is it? 0.095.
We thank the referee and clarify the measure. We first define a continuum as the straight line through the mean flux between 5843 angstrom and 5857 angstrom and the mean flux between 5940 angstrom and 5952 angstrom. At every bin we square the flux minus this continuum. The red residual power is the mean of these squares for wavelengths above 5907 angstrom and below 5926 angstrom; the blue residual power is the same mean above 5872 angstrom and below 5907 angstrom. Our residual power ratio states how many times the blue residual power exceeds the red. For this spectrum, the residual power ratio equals 0.5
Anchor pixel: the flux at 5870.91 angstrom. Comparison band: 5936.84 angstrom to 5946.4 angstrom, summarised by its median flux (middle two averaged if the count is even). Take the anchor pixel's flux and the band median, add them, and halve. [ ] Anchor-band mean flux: 13.4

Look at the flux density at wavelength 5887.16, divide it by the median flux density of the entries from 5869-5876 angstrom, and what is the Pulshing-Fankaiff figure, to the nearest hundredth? 0.87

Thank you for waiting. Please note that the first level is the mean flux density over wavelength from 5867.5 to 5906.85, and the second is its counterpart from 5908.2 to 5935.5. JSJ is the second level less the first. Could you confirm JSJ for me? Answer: -0.1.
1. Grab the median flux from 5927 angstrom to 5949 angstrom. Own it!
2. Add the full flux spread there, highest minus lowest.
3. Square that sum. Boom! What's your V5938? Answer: 433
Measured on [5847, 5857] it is 548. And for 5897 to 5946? 574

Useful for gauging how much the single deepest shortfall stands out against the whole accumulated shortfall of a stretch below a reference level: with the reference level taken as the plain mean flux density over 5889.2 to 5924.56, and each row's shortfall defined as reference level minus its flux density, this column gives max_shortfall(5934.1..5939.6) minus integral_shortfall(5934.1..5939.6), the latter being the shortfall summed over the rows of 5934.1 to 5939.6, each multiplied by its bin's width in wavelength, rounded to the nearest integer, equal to -4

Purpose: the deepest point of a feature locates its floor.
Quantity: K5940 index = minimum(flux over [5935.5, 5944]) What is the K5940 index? 13.3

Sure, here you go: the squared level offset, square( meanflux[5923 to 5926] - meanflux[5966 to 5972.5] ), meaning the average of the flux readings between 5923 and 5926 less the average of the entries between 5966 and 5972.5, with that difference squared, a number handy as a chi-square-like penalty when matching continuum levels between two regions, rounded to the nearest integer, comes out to 6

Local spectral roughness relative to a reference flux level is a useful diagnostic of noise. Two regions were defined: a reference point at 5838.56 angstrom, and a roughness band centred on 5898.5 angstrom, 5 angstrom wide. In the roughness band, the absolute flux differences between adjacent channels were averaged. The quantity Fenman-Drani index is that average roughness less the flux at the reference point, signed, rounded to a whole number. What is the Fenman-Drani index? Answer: -14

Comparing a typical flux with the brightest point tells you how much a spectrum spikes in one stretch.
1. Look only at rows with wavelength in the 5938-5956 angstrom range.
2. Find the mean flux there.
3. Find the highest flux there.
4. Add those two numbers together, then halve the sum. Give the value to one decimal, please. 15.4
